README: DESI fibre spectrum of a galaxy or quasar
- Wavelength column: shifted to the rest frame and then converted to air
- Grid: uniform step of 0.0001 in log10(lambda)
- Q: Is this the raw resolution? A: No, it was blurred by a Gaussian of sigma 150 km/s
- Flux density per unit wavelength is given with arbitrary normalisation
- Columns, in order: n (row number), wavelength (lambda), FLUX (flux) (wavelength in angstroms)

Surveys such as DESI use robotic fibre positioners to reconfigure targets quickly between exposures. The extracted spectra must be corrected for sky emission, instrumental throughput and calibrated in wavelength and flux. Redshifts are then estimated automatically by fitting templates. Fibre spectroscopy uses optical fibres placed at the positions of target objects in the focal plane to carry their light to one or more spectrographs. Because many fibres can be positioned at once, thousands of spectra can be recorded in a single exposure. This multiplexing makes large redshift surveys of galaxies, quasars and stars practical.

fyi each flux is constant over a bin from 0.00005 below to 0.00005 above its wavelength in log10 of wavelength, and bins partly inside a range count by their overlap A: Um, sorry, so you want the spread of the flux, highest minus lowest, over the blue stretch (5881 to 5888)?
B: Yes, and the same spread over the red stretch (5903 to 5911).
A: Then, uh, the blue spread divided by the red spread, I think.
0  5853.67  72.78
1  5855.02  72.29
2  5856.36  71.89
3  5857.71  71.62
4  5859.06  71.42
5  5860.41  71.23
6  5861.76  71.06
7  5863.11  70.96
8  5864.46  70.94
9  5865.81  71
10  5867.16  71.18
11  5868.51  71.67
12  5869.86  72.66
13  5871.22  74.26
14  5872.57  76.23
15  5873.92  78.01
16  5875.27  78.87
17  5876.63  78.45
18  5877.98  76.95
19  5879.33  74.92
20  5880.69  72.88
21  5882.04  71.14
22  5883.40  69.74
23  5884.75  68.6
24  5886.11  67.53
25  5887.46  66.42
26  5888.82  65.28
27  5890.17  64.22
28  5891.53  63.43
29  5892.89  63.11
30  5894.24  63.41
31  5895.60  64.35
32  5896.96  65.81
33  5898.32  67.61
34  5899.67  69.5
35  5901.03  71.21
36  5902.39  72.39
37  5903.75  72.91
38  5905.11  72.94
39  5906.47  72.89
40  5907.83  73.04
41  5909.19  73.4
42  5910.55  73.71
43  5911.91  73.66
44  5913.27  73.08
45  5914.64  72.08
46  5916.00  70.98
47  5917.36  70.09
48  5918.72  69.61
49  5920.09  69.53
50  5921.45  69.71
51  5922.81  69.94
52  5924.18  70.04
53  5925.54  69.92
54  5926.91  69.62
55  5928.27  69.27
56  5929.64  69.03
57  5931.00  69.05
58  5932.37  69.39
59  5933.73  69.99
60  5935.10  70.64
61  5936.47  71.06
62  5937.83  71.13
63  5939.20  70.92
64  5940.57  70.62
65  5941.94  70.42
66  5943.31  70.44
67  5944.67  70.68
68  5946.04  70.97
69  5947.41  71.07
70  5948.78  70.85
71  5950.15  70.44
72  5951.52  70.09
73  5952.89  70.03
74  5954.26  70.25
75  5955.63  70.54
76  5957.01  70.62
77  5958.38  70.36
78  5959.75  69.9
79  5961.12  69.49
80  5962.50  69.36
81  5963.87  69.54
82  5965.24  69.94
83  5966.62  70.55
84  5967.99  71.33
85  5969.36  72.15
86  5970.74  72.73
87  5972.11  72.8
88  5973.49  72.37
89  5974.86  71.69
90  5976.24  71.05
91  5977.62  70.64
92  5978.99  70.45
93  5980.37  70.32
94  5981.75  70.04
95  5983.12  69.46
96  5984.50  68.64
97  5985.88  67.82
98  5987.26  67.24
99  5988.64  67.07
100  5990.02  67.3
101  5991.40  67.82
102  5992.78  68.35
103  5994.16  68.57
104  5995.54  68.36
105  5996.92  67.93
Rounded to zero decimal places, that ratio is 6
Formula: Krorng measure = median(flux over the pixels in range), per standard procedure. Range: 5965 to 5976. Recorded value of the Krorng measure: 71.9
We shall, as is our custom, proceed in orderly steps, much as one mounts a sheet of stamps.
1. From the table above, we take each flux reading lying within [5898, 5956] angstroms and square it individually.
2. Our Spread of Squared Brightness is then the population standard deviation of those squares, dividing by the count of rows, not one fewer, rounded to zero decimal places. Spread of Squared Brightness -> 200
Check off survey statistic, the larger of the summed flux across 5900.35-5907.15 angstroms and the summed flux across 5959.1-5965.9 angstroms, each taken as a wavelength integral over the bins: 493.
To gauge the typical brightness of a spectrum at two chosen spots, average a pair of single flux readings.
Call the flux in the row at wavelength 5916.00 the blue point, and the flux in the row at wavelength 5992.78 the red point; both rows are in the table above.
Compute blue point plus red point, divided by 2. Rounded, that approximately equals 70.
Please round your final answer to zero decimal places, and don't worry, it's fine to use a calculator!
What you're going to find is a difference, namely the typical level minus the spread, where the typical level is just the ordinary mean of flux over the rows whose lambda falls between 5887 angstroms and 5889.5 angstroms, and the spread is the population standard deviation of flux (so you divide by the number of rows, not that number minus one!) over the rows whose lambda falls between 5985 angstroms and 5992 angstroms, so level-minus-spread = 66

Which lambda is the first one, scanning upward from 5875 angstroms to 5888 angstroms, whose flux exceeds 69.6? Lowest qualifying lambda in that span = 5875.27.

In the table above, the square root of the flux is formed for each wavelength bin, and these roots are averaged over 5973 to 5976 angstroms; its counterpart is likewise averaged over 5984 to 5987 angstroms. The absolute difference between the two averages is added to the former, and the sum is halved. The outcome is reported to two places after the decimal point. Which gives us 4.36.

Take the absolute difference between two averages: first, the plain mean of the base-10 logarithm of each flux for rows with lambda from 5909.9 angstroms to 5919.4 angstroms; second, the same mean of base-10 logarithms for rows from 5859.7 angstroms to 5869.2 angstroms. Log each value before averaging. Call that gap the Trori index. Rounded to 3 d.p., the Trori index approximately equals 0.004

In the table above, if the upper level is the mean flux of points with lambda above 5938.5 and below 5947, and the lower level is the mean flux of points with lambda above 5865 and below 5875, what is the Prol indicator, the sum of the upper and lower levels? 144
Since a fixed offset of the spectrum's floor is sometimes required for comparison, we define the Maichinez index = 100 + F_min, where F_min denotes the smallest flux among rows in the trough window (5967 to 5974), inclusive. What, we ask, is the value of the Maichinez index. 171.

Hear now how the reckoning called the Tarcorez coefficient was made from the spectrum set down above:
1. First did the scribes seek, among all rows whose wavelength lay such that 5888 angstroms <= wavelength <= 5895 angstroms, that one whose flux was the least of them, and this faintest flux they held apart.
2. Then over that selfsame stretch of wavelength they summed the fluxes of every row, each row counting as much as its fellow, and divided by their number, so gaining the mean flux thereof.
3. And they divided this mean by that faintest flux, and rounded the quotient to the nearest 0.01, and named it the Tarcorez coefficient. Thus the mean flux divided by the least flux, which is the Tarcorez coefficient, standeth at 1.01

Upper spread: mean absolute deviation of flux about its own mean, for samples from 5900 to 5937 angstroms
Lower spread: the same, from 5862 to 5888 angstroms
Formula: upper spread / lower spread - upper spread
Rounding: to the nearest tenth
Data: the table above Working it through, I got -1.0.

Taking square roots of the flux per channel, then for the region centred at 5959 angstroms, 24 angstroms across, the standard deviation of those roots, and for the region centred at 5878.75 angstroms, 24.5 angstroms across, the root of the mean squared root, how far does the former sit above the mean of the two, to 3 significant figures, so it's -4.22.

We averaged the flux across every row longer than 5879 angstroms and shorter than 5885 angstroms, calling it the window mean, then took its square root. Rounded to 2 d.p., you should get 8.45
